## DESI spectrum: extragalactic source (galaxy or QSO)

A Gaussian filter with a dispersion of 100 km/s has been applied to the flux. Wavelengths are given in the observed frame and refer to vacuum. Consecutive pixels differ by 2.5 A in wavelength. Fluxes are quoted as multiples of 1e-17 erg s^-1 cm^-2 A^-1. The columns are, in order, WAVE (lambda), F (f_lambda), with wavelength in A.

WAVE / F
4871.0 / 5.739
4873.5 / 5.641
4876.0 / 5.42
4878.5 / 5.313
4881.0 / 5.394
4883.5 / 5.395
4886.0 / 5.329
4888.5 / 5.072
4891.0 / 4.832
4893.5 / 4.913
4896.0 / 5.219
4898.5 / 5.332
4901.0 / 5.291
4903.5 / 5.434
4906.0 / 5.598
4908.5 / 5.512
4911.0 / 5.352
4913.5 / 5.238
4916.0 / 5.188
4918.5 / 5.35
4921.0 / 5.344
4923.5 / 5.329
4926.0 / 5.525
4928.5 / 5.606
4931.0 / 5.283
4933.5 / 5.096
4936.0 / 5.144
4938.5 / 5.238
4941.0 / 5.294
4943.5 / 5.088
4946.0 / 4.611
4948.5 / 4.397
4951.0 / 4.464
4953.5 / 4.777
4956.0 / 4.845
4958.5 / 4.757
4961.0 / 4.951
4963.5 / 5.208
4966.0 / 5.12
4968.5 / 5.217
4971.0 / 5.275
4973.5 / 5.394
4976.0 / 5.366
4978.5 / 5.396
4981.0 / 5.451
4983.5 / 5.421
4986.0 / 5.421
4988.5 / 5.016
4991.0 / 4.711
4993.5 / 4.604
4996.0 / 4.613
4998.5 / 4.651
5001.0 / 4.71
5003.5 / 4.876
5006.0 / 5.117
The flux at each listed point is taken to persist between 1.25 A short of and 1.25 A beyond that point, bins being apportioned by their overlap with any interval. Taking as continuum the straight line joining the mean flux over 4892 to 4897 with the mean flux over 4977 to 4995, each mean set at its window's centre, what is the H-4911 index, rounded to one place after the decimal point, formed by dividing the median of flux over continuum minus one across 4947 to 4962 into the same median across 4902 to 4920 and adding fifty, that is 49.2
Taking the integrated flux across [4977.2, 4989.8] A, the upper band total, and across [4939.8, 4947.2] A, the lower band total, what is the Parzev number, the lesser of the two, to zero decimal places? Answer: 37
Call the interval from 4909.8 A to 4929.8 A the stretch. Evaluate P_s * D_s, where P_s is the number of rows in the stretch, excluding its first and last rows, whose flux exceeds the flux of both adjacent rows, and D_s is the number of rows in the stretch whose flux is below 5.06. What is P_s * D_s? 0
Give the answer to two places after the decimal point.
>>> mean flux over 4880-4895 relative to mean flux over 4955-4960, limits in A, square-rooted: 1.04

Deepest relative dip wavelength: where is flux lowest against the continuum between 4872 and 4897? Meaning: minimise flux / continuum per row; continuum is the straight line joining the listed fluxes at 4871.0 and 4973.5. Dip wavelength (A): 4891.0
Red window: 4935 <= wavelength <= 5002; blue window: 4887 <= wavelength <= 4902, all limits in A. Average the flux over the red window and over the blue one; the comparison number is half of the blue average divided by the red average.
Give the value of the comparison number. 0.510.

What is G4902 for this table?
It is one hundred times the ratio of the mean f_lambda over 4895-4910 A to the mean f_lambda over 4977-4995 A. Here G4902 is 105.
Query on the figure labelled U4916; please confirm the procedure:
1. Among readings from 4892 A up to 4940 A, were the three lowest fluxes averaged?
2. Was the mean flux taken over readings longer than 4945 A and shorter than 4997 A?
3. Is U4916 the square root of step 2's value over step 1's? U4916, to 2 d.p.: 1.00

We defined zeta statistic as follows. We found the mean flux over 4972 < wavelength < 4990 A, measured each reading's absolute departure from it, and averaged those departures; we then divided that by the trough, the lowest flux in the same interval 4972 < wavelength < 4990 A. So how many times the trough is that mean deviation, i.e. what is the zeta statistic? 0.019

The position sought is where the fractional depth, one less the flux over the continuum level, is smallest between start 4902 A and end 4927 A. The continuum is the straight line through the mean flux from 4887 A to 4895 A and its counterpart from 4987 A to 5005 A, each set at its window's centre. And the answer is 4906.0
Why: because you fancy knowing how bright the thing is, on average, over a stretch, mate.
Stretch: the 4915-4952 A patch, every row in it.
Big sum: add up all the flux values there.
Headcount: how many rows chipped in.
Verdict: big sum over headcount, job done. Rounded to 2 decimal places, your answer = 5.13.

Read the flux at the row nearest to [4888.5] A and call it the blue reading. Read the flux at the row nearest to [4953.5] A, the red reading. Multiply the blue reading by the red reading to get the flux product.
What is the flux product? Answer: 24.2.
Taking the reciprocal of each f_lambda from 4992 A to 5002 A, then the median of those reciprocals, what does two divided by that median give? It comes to 9.3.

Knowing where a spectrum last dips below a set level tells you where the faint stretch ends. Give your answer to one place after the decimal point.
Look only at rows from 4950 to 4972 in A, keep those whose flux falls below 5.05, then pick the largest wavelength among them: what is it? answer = 4961.0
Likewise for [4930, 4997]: 4996.0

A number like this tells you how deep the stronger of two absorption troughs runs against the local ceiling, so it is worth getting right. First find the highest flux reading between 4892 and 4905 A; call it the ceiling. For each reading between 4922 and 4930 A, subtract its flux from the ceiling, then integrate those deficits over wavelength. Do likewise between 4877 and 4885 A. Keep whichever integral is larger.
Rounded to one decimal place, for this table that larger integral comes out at 0.5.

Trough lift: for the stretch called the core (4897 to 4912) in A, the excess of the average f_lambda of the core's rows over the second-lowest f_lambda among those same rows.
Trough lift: 0.09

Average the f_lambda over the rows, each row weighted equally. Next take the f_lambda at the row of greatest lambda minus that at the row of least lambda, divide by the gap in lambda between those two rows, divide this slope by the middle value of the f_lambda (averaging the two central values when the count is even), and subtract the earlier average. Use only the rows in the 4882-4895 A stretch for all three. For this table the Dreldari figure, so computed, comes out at -5.1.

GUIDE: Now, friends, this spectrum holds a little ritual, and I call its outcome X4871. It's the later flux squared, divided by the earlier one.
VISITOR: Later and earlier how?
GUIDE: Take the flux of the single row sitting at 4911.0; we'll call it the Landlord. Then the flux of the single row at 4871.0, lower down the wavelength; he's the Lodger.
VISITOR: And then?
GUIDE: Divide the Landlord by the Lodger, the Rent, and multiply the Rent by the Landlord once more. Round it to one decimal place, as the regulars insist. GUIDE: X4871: 5.0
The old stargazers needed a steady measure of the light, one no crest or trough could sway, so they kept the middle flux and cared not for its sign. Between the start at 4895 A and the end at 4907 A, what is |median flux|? 5.33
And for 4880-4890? 5.36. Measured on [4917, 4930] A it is 5.35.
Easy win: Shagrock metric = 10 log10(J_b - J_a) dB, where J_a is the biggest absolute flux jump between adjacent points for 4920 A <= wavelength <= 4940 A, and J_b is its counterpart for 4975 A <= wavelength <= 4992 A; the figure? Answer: -11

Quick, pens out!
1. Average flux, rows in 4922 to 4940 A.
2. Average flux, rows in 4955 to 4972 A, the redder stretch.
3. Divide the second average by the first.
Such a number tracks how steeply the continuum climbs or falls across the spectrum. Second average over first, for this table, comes 0.950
